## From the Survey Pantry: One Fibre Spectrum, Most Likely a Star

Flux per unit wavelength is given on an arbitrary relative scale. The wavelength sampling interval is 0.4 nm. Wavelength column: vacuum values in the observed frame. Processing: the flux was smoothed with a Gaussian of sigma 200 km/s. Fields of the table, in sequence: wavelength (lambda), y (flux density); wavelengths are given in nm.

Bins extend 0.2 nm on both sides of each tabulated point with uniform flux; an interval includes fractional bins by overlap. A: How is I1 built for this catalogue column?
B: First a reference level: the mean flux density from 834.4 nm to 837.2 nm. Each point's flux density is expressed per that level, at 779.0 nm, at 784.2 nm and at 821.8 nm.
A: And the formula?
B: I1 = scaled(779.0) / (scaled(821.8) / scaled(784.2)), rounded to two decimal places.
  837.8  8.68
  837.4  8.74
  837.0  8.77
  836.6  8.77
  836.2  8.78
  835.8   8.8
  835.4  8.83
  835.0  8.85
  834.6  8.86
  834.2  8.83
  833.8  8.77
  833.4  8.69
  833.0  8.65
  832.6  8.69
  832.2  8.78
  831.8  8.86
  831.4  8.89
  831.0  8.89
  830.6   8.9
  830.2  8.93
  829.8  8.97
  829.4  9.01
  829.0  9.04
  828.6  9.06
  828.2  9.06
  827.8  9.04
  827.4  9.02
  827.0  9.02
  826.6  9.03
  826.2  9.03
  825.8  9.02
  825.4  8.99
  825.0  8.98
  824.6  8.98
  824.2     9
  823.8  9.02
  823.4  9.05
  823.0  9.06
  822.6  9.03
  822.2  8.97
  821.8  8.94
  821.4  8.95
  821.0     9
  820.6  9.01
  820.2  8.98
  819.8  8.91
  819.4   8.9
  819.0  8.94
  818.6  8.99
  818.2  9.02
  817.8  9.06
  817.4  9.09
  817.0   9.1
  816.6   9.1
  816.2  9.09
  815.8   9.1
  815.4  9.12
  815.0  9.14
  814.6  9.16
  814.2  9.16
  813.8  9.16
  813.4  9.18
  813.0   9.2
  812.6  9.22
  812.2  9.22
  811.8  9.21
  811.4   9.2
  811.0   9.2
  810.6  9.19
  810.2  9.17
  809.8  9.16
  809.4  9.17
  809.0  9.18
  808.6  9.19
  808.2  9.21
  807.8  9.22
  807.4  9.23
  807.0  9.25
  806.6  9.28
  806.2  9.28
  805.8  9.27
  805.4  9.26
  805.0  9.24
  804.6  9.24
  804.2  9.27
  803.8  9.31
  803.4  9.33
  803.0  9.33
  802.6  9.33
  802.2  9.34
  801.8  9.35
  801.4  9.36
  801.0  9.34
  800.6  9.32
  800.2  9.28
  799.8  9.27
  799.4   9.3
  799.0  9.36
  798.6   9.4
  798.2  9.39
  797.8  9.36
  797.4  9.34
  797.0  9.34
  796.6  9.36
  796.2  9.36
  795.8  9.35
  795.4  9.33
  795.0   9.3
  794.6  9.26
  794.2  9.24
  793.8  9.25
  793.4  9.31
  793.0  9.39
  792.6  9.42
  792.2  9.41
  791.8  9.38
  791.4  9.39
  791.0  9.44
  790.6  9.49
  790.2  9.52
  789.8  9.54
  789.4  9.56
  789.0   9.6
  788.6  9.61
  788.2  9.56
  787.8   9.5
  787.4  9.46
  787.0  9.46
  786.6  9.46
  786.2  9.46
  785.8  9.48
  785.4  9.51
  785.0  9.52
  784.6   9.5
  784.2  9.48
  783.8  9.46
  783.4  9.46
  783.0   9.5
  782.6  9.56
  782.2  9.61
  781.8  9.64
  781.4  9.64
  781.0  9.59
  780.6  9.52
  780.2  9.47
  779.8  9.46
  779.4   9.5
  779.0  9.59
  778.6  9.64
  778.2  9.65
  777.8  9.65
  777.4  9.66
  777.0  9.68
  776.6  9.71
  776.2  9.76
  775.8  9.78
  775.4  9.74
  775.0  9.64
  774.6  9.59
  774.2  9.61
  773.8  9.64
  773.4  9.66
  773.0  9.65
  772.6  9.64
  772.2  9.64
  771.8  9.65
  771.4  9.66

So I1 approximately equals 1.15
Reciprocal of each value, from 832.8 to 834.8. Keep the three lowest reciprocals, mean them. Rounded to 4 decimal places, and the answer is 0.1134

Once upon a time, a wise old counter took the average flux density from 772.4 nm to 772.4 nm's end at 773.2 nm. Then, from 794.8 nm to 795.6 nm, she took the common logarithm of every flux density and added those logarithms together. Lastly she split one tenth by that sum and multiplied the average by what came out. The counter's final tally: 0.498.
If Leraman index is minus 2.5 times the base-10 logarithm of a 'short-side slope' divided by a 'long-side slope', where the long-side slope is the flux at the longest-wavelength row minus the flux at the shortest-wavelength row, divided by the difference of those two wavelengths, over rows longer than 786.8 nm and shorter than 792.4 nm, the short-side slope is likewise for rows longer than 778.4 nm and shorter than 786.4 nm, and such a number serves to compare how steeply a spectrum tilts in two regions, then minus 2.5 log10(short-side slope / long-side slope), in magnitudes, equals -1.0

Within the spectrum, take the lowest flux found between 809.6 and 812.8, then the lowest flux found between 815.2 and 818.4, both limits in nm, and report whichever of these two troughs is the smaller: 9.0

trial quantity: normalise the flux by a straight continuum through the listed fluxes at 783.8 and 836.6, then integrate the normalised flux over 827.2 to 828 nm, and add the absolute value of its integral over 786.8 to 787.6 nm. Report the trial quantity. 1.62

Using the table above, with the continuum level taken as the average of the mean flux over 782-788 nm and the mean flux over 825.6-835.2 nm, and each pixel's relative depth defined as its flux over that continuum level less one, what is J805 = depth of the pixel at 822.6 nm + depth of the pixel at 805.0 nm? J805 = -0.015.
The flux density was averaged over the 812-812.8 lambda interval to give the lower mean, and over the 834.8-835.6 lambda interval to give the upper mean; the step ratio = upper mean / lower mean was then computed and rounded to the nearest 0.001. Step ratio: 0.959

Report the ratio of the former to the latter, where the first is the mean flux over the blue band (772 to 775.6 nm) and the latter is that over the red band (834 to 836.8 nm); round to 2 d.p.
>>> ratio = 1.09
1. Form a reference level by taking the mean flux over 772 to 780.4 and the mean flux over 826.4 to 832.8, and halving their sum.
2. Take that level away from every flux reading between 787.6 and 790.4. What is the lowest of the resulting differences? 0.21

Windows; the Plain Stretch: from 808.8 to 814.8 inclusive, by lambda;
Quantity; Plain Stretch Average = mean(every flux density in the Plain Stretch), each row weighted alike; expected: 9.2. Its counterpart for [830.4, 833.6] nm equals 8.8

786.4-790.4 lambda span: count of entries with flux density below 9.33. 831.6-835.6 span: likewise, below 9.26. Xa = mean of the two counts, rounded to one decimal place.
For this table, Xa 5.0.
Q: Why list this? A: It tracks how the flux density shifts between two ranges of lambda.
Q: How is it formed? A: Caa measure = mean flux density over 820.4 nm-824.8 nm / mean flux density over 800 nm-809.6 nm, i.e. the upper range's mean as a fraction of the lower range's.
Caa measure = 0.971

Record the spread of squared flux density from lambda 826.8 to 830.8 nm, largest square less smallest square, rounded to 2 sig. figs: 2.9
